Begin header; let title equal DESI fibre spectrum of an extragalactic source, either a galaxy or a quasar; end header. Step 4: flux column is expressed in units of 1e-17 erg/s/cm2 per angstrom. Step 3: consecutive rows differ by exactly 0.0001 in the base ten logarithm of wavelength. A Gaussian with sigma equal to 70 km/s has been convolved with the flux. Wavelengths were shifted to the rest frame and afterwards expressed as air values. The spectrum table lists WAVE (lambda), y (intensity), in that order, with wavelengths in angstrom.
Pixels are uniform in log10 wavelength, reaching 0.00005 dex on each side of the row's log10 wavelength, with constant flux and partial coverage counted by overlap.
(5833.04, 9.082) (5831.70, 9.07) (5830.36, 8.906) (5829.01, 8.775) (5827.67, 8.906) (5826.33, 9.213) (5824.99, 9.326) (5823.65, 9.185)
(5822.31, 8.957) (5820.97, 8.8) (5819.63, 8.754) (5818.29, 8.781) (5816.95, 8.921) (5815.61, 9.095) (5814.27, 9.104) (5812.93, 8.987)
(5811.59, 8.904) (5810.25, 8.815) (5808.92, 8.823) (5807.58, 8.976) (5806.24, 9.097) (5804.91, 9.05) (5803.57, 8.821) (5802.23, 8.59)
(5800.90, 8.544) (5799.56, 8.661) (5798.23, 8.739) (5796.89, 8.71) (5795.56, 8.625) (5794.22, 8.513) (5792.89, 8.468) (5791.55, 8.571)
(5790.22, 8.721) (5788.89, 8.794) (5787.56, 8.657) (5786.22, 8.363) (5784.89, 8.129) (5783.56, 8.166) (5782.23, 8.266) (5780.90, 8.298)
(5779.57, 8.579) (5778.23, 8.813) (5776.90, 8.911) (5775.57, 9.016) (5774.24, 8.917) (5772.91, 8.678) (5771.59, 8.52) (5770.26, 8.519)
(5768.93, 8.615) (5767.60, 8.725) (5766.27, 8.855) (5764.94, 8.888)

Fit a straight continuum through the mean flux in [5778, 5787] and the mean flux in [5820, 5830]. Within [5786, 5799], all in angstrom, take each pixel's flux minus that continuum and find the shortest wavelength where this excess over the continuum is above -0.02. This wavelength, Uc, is 5787.56 angstrom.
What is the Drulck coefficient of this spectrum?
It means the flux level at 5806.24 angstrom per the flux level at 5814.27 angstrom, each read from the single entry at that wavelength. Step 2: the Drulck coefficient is 1.00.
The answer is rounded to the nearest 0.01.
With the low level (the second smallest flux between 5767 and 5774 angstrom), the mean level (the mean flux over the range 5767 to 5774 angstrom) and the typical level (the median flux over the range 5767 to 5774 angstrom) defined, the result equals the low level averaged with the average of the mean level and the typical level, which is 8.57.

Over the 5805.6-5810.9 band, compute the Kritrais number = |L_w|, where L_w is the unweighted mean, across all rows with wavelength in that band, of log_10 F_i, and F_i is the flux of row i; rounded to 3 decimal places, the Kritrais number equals 0.951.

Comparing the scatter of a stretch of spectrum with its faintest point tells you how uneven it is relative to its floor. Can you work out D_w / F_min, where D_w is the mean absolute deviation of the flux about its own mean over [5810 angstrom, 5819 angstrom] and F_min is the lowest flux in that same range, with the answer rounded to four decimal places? 0.0115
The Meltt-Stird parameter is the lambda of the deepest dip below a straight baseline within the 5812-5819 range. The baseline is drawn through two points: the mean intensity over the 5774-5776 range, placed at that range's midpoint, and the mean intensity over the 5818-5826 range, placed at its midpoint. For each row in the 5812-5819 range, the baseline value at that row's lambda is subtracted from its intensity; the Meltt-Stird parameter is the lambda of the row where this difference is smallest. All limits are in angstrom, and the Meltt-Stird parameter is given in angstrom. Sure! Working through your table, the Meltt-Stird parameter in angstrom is 5818.29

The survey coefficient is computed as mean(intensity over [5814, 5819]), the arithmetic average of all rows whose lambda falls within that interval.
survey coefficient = 9.0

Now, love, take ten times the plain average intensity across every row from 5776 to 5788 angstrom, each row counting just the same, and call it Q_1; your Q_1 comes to 85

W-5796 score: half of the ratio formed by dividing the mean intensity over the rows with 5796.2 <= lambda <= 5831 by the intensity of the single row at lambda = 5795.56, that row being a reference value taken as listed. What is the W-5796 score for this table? 0.516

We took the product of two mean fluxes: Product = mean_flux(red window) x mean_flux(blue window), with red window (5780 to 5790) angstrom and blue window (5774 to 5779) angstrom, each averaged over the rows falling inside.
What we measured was 75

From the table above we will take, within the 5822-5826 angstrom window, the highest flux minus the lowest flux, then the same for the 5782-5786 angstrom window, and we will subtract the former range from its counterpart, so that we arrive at -0.232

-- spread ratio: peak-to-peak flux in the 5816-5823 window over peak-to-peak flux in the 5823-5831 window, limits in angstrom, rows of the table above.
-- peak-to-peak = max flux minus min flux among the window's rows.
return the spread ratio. 0.4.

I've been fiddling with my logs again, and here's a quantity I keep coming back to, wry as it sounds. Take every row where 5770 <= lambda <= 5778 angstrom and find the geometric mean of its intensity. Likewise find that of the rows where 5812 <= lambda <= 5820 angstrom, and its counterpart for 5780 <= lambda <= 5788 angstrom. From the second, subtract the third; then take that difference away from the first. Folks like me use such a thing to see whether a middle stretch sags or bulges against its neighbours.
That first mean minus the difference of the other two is 8.13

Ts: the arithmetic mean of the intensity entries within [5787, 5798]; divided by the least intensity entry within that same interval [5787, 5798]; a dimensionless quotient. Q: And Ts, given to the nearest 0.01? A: 1.02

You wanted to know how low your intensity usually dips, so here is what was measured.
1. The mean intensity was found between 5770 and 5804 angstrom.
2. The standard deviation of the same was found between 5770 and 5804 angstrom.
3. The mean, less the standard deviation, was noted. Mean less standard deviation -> 8.4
